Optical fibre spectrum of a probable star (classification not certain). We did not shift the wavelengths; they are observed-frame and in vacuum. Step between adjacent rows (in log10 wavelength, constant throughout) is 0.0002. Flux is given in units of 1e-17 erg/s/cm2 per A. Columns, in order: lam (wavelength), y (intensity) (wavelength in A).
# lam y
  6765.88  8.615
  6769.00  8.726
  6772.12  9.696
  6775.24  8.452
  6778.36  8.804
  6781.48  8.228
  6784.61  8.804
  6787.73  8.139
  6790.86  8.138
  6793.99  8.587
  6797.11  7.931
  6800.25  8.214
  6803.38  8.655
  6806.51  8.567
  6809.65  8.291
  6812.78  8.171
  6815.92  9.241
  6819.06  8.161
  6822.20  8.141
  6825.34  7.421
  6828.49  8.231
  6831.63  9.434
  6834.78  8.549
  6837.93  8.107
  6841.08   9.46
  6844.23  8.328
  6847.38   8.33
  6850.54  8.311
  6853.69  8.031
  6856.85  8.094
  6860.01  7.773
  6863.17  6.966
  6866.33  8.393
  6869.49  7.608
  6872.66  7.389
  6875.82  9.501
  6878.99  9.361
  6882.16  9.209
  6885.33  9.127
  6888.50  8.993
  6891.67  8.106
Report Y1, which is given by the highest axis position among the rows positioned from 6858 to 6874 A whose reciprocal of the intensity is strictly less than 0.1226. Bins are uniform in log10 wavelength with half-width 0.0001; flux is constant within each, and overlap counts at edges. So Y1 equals 6866.33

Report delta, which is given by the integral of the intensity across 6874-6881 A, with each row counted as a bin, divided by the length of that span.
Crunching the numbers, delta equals 9.3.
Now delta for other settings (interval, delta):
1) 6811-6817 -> 8.7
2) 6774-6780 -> 8.6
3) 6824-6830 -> 7.8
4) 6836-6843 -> 8.7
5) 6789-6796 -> 8.3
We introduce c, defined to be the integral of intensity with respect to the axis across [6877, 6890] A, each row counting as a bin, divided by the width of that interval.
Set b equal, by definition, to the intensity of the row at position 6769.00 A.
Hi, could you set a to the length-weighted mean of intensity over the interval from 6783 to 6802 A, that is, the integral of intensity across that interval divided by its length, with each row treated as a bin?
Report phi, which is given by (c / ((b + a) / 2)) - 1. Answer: 0.08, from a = 8.30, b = 8.726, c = 9.2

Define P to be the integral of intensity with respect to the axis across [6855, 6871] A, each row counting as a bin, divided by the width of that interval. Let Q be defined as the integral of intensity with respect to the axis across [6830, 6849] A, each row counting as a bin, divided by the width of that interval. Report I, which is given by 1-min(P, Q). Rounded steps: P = 7.77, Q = 8.7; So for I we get -6.8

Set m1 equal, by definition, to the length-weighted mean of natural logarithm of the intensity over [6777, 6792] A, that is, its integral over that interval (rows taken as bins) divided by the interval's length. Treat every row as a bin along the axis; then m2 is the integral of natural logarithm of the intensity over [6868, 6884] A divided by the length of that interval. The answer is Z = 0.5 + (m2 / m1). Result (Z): 1.51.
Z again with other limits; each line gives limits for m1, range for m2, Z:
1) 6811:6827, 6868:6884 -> 1.52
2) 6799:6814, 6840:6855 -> 1.50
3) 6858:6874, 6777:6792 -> 1.55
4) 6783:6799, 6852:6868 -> 1.47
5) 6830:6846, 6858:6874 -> 1.44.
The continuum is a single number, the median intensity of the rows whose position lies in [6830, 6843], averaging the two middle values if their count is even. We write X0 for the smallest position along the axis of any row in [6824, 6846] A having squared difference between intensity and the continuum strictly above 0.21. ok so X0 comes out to 6825.34 A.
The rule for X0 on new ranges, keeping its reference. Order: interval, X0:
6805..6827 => 6809.65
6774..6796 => 6775.24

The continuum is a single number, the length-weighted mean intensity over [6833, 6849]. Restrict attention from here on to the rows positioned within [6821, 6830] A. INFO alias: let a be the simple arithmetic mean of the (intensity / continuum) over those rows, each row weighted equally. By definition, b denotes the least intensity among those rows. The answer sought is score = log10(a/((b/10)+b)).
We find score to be -0.945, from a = 0.93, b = 7.421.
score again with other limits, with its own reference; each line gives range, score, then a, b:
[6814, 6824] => -0.954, 0.99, 8.141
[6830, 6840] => -0.943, 1.02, 8.107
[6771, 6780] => -0.947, 1.05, 8.452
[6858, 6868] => -0.930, 0.90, 6.966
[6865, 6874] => -0.951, 0.91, 7.389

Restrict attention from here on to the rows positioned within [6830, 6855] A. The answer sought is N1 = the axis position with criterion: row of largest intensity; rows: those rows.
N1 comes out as 6841.08 A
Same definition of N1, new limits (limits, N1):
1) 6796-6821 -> 6815.92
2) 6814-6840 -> 6831.63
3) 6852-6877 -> 6875.82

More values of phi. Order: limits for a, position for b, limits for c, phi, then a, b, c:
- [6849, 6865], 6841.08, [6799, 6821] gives -0.02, 7.84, 9.46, 8.5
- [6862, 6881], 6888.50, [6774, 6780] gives 0.00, 8.25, 8.993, 8.6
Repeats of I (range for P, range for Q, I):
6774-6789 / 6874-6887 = -7.5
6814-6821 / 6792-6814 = -7.3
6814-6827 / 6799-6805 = -7.2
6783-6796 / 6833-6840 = -7.4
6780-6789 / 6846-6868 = -7.0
